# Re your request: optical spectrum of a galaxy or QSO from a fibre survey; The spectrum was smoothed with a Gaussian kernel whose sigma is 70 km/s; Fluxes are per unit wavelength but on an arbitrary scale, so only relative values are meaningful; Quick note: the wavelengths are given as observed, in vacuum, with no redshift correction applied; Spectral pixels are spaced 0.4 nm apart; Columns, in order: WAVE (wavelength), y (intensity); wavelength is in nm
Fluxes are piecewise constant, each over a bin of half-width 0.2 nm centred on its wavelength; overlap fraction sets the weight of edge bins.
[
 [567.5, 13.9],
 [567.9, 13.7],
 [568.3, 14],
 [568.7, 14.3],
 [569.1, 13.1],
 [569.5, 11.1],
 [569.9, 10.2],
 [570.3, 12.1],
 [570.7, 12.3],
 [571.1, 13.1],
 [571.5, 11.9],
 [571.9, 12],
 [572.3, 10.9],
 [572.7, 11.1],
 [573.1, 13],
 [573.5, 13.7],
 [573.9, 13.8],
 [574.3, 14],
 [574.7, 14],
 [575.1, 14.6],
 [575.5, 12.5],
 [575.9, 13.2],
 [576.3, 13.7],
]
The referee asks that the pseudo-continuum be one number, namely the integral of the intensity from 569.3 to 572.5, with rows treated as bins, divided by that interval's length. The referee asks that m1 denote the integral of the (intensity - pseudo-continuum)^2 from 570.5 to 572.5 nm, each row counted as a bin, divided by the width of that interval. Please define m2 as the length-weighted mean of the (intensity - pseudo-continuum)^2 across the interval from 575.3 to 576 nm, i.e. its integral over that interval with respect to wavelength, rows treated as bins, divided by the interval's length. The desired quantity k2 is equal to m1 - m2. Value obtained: -0.7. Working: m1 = 0.62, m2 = 1.3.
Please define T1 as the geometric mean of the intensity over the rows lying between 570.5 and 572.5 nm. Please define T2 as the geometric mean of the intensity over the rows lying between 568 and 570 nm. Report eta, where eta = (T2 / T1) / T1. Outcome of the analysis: 0.086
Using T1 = 12.0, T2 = 12.4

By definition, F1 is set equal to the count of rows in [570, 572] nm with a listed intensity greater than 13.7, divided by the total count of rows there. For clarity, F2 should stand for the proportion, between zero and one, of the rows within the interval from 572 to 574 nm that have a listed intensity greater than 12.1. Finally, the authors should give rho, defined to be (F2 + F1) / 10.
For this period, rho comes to 0.060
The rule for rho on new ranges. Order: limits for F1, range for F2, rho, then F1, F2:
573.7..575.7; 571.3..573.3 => 0.100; 0.80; 0.20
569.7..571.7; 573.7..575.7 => 0.100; 0.00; 1.00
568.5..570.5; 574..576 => 0.120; 0.20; 1.00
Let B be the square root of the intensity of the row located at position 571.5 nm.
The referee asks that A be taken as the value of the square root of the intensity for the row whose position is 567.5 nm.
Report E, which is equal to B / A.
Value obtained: 0.93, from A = 3.73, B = 3.45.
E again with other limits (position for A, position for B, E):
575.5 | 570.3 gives 0.98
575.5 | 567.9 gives 1.05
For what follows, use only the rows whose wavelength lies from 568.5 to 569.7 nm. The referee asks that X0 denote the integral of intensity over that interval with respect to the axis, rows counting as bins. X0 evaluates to 15.4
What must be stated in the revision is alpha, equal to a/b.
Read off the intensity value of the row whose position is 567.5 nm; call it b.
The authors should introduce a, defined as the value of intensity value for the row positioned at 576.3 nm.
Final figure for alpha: 0.99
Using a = 13.7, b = 13.9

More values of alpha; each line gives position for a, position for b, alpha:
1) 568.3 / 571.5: 1.18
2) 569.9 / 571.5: 0.86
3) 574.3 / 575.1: 0.96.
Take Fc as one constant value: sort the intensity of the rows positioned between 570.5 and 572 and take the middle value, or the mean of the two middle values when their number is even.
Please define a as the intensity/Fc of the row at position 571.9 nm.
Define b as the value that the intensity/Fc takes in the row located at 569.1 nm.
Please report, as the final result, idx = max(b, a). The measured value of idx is 1.08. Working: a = 0.99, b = 1.08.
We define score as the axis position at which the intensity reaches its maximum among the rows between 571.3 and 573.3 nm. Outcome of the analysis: 573.1 nm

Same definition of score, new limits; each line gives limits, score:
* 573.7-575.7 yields 575.1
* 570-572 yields 571.1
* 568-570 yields 568.7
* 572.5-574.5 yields 574.3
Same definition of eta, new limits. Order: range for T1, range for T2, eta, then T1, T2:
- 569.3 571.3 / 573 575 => 0.100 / 11.7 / 13.7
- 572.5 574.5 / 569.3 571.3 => 0.069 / 13.1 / 11.7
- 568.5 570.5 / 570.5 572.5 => 0.082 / 12.1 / 12.0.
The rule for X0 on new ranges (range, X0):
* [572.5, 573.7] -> 15.1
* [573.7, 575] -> 18.2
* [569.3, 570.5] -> 13.4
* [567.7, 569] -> 18.1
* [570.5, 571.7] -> 14.9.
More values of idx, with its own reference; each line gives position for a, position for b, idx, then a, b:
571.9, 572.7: 0.99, 0.99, 0.91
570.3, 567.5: 1.14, 1.00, 1.14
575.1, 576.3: 1.20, 1.20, 1.13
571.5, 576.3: 1.13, 0.98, 1.13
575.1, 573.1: 1.20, 1.20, 1.07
